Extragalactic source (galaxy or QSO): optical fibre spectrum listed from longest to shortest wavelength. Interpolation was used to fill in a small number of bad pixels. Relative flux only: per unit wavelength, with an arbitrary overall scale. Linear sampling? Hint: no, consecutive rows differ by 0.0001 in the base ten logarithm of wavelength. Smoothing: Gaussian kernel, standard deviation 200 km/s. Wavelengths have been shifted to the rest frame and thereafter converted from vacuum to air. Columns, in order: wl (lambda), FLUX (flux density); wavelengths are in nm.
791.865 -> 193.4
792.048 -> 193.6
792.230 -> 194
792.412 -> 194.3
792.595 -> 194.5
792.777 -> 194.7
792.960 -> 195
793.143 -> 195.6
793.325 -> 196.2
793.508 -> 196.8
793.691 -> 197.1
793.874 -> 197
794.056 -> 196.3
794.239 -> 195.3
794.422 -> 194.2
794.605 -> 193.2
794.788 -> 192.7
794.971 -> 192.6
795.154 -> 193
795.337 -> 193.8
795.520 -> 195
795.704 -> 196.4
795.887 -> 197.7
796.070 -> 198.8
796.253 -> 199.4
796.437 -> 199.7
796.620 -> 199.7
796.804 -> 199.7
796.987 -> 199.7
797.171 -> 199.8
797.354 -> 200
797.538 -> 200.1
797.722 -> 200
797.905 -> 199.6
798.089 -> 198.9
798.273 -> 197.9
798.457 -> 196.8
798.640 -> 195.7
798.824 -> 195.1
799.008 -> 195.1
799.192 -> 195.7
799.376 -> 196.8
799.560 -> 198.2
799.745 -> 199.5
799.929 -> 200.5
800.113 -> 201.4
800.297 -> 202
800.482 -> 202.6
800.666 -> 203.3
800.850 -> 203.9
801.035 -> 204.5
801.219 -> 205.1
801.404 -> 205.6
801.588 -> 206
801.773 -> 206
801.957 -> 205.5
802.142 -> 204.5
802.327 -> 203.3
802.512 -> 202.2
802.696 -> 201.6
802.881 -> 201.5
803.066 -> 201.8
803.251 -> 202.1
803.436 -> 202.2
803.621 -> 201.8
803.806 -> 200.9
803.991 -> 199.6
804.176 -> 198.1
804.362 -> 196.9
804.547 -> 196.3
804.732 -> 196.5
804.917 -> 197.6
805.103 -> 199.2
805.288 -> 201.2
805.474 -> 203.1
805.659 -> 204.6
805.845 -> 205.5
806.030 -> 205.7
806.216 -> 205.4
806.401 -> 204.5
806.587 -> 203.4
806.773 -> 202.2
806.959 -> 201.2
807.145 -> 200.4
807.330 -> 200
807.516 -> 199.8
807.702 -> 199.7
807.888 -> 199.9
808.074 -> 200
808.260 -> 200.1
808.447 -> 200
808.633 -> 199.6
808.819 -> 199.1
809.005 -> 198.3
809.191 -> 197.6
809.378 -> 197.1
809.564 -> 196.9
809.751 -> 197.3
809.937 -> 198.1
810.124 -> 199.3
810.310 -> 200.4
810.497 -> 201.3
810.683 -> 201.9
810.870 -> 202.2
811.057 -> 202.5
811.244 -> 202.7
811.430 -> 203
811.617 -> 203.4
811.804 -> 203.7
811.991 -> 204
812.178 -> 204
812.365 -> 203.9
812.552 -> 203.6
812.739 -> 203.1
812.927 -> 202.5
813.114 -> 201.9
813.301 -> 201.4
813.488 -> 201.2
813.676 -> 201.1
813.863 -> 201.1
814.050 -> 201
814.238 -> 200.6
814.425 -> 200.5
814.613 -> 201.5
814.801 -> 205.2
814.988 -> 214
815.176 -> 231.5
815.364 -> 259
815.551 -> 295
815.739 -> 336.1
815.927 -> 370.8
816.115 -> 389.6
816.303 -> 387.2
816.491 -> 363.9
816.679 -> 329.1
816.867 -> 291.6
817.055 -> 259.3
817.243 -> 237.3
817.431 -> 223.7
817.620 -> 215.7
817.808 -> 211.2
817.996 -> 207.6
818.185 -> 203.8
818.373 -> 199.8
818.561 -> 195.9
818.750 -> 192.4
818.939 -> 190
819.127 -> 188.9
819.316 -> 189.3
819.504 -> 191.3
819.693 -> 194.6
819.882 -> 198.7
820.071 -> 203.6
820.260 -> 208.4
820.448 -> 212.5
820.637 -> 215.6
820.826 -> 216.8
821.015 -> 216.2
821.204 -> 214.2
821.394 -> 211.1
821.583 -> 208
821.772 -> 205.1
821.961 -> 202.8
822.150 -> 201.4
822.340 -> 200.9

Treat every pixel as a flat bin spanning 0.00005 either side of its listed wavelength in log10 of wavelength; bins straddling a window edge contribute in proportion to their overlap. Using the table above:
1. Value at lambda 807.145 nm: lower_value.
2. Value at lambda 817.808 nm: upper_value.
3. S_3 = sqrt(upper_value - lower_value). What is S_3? 3.3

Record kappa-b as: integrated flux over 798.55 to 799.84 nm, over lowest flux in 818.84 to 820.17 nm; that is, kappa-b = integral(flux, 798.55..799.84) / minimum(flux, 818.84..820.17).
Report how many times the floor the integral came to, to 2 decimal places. 1.34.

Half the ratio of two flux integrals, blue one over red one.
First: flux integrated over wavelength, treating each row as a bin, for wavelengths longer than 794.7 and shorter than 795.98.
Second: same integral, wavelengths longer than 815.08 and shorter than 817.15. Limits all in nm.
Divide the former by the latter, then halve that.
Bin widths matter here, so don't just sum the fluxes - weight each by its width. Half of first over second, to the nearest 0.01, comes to 0.19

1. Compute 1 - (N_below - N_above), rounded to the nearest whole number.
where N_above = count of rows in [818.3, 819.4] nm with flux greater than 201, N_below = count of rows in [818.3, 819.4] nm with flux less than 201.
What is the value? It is -5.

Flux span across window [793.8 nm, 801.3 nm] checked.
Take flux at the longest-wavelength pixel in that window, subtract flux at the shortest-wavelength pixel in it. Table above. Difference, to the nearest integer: 8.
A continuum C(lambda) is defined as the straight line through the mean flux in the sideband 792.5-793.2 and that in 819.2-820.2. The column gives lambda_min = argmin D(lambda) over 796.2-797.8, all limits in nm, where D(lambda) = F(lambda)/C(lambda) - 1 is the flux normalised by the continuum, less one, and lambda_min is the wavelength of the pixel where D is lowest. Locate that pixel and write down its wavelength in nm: 796.253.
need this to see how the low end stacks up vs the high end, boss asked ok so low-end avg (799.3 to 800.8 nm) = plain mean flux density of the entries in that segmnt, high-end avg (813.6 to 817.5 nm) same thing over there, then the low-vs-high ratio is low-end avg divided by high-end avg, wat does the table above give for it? 0.75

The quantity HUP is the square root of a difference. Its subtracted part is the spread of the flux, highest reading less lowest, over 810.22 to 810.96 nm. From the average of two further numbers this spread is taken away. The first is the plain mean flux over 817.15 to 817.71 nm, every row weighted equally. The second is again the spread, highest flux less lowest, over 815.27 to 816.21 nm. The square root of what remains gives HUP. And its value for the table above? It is 13.3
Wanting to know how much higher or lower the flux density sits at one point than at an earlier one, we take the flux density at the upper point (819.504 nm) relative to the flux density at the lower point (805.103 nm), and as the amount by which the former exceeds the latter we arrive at -8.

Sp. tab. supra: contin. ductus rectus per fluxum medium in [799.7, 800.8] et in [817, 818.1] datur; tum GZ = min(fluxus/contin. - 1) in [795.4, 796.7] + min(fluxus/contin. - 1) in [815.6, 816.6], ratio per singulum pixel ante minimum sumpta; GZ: 0.51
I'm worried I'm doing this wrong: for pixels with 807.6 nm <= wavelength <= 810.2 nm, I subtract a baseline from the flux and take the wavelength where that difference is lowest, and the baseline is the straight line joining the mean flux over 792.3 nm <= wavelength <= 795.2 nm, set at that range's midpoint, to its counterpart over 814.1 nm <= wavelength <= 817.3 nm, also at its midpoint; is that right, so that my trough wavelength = 809.751 nm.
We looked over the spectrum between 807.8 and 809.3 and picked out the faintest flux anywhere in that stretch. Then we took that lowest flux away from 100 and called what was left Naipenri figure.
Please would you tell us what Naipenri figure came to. -98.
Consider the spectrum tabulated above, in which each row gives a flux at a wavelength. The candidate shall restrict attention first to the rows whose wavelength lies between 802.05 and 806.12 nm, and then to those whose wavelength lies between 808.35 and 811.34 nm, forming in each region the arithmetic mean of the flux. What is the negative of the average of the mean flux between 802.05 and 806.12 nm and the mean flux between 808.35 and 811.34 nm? -200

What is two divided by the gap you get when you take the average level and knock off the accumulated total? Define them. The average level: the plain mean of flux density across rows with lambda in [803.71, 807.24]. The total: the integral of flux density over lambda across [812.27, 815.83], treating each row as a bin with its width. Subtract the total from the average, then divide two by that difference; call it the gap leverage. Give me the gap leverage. -0.0035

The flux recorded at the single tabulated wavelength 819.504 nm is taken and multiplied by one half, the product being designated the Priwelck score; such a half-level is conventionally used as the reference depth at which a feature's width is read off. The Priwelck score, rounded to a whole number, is 96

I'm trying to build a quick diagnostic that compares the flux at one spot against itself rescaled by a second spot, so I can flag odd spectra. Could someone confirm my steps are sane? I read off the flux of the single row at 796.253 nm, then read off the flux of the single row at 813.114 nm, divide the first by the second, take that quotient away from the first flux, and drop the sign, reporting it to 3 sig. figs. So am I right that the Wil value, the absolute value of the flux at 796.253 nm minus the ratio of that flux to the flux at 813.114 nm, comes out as 198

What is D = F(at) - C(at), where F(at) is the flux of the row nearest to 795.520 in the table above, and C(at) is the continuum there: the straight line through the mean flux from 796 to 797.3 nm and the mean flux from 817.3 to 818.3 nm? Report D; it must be -3.9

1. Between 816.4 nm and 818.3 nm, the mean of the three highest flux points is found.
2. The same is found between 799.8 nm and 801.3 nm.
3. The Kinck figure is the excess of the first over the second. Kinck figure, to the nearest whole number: 124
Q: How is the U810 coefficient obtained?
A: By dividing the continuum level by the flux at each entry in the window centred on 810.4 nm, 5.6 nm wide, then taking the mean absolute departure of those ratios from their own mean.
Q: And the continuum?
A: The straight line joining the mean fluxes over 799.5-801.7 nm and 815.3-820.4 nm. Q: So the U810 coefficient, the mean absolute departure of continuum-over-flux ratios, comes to 0.011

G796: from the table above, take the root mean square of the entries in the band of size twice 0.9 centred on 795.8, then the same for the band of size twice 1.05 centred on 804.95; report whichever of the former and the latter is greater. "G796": 200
